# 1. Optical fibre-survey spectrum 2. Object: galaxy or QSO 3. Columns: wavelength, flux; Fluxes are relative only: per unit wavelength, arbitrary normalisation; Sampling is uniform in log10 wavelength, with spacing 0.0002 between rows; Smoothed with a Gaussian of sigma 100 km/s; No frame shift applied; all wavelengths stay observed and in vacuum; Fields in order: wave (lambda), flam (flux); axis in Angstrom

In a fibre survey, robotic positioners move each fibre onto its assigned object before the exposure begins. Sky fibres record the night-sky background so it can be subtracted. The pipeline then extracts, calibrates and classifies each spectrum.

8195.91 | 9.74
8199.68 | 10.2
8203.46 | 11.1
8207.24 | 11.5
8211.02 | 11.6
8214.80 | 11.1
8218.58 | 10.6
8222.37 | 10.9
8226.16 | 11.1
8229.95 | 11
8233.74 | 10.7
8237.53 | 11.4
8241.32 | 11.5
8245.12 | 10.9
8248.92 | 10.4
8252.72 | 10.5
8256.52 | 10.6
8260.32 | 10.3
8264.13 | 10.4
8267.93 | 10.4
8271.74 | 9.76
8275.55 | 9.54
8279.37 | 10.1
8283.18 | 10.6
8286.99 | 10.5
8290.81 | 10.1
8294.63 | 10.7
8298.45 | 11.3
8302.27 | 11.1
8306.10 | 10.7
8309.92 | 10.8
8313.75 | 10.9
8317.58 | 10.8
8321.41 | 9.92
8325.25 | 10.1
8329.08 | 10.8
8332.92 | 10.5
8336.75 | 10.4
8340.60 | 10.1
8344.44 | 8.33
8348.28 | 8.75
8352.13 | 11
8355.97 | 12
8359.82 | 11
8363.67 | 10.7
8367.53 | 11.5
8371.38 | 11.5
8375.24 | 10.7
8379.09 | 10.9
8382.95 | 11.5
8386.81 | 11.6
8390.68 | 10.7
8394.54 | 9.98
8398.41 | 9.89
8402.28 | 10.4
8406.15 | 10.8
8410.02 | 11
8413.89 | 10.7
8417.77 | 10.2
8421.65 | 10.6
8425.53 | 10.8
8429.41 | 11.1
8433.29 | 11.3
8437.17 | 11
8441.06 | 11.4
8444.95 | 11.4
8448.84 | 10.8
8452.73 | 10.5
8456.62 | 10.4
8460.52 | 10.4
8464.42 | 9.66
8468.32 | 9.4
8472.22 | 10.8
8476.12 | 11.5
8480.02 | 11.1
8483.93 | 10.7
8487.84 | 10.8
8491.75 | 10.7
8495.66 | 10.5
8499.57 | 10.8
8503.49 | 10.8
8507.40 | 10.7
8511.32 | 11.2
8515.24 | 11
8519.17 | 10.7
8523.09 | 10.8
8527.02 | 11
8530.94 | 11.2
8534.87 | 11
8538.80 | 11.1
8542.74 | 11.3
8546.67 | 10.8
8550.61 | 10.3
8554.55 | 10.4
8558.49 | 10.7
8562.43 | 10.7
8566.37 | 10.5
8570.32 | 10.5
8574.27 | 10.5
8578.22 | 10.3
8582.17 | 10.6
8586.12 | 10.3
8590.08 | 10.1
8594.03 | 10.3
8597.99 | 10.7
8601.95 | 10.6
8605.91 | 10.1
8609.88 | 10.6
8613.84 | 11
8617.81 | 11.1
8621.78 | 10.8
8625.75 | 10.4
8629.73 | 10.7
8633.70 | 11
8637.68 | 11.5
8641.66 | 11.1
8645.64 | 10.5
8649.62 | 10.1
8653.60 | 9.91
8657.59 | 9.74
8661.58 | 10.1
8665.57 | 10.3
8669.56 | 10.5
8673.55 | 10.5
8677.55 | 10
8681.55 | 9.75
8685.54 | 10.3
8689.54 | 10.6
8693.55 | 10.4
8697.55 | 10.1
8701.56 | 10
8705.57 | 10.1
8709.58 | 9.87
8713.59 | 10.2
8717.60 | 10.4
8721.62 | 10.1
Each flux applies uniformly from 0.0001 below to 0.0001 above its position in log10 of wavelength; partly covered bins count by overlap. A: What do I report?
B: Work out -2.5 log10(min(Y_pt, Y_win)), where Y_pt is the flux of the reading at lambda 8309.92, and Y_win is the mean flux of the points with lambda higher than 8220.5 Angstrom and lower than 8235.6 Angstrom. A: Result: -2.58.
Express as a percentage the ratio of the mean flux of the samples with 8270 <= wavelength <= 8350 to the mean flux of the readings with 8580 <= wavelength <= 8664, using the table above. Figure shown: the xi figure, 98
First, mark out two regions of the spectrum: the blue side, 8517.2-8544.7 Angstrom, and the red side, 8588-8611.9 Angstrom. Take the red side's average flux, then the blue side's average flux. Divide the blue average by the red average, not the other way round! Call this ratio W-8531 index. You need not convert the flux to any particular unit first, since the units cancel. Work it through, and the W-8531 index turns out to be 1.06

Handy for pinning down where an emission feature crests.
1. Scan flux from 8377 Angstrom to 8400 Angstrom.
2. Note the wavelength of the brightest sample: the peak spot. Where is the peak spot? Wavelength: 8386.81 Angstrom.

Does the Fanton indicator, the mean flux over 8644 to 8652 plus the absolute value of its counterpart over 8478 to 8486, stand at 21.2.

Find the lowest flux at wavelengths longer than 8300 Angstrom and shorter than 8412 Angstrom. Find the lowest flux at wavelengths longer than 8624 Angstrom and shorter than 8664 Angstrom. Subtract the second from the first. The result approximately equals -1.4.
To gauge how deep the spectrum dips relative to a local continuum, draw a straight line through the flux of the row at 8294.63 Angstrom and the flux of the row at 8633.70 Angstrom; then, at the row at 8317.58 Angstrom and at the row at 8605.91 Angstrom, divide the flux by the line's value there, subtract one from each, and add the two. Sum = -0.072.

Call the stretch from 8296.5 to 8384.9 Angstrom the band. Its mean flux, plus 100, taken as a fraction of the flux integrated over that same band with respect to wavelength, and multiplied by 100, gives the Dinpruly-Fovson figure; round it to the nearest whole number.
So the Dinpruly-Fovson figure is 12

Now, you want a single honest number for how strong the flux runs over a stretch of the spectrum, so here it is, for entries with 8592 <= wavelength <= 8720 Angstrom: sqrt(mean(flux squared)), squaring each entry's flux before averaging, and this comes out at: 10.4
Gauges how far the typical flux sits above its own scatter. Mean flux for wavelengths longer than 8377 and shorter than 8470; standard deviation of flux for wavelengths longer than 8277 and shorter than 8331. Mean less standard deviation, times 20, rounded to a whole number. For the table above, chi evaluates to 206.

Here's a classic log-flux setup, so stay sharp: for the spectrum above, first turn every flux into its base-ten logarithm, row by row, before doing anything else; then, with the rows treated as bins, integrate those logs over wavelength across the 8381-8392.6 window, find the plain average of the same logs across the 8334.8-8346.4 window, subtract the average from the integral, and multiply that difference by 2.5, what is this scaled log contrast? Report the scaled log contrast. 28.0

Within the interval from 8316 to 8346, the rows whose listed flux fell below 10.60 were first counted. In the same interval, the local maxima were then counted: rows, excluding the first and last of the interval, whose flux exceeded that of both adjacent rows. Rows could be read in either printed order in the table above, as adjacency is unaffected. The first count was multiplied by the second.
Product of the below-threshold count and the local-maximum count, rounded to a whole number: 6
